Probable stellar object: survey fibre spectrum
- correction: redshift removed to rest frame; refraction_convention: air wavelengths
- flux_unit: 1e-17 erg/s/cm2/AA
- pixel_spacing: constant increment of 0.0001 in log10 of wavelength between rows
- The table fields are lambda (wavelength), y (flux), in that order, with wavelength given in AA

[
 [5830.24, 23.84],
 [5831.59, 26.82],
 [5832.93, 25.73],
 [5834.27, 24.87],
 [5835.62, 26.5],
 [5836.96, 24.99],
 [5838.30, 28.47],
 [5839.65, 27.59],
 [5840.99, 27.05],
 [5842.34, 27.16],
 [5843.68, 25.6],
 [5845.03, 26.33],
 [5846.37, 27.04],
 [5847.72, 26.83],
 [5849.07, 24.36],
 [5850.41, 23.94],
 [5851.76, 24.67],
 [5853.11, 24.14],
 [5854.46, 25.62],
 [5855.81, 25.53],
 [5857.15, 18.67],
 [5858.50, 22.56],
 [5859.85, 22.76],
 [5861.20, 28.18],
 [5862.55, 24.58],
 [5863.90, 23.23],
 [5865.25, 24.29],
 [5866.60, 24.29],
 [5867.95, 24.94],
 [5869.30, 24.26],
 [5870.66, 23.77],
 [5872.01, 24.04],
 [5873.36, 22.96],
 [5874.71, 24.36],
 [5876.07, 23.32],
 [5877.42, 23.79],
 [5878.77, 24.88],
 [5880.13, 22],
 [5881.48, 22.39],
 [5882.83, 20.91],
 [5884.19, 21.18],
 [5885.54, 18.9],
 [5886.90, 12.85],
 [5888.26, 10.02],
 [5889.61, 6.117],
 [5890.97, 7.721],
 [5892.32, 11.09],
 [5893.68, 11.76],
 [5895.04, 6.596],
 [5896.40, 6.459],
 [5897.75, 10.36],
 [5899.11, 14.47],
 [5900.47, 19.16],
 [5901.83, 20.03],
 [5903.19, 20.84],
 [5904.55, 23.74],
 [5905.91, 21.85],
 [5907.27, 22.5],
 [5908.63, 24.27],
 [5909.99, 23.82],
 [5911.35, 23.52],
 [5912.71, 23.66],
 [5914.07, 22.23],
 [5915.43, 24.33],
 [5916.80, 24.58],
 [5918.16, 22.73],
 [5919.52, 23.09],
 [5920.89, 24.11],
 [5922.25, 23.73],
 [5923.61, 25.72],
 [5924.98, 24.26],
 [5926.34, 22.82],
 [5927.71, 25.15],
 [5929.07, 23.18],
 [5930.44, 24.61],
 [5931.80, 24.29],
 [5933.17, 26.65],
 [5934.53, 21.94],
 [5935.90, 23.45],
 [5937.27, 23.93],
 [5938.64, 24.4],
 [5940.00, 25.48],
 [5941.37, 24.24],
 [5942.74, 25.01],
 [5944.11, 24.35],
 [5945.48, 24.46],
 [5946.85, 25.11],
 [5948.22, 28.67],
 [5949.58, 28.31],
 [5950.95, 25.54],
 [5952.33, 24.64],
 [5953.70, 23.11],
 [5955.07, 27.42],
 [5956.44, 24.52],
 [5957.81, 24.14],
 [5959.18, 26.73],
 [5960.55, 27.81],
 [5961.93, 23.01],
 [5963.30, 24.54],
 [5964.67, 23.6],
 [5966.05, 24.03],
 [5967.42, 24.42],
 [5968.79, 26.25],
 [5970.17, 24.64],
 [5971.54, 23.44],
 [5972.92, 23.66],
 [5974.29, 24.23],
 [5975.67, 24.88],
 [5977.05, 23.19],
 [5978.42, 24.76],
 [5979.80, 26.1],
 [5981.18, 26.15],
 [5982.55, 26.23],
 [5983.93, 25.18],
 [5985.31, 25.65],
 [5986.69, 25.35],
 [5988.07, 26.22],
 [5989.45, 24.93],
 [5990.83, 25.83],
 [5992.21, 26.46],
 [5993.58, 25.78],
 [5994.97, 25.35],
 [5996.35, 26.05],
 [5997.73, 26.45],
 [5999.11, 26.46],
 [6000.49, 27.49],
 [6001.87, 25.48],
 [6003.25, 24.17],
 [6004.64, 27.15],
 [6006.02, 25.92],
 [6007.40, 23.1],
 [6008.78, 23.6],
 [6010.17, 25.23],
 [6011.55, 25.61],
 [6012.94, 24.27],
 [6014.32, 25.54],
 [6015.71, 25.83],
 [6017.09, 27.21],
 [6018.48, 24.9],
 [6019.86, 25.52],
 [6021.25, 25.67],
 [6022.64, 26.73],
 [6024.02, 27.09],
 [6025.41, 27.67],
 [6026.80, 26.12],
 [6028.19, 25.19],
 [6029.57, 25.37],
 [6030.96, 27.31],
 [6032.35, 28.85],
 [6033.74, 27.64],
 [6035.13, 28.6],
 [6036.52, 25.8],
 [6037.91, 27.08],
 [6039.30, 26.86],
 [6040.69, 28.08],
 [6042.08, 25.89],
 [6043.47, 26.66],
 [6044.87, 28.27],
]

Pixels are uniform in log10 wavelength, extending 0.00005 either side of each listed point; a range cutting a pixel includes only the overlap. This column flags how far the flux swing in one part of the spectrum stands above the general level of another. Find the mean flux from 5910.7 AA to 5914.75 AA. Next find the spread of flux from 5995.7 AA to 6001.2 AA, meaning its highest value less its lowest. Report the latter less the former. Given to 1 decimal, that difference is -21.7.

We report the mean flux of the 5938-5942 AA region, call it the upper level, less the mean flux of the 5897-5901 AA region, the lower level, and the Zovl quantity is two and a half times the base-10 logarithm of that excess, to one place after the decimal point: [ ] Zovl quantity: 2.5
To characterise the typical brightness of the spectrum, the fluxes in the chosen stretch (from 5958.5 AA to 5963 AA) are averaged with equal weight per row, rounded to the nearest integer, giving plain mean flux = 26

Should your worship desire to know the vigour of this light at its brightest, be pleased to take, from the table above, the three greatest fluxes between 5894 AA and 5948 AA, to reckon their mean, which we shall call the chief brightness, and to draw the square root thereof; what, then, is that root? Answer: 5.1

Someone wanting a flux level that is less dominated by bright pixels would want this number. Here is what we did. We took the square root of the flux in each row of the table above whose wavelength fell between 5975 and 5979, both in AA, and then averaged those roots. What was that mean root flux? 4.93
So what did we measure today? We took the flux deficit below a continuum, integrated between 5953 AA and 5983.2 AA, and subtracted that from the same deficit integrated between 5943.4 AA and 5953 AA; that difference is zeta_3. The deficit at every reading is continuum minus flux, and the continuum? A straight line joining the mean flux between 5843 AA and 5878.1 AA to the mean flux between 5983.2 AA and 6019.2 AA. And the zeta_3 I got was -21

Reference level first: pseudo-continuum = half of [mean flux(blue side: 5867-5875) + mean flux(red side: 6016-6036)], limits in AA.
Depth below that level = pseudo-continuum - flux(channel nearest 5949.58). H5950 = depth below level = -2.9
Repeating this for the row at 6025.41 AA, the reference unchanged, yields -2.3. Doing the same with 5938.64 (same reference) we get 1.0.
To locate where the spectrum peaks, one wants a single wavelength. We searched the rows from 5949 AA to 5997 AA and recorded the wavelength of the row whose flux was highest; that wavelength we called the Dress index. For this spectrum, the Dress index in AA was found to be 5949.58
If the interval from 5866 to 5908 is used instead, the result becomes 5867.95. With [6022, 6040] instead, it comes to 6032.35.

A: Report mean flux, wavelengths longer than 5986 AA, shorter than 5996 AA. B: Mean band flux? 25.7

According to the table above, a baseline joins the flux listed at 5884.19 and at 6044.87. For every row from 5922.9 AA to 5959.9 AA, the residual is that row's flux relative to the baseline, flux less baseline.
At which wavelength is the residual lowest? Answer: 5934.53 AA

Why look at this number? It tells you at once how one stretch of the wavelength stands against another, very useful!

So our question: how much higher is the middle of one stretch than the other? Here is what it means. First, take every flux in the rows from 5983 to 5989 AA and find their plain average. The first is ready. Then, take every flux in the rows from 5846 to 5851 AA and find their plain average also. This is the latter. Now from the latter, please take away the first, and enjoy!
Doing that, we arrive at -0.1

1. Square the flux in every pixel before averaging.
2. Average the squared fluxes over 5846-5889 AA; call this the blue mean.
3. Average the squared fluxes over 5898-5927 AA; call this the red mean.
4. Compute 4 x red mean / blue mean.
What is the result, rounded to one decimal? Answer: 3.8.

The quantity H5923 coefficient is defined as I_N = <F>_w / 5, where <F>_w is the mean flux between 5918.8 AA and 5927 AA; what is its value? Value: 4.79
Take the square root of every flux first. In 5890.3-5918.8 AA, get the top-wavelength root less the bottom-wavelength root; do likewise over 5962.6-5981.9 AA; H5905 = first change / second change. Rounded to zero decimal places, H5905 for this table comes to 12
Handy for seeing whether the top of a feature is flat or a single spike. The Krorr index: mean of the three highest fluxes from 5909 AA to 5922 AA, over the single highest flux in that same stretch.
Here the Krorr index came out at 0.99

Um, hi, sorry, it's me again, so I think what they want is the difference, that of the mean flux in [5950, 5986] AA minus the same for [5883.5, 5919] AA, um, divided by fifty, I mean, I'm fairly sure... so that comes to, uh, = 0.15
